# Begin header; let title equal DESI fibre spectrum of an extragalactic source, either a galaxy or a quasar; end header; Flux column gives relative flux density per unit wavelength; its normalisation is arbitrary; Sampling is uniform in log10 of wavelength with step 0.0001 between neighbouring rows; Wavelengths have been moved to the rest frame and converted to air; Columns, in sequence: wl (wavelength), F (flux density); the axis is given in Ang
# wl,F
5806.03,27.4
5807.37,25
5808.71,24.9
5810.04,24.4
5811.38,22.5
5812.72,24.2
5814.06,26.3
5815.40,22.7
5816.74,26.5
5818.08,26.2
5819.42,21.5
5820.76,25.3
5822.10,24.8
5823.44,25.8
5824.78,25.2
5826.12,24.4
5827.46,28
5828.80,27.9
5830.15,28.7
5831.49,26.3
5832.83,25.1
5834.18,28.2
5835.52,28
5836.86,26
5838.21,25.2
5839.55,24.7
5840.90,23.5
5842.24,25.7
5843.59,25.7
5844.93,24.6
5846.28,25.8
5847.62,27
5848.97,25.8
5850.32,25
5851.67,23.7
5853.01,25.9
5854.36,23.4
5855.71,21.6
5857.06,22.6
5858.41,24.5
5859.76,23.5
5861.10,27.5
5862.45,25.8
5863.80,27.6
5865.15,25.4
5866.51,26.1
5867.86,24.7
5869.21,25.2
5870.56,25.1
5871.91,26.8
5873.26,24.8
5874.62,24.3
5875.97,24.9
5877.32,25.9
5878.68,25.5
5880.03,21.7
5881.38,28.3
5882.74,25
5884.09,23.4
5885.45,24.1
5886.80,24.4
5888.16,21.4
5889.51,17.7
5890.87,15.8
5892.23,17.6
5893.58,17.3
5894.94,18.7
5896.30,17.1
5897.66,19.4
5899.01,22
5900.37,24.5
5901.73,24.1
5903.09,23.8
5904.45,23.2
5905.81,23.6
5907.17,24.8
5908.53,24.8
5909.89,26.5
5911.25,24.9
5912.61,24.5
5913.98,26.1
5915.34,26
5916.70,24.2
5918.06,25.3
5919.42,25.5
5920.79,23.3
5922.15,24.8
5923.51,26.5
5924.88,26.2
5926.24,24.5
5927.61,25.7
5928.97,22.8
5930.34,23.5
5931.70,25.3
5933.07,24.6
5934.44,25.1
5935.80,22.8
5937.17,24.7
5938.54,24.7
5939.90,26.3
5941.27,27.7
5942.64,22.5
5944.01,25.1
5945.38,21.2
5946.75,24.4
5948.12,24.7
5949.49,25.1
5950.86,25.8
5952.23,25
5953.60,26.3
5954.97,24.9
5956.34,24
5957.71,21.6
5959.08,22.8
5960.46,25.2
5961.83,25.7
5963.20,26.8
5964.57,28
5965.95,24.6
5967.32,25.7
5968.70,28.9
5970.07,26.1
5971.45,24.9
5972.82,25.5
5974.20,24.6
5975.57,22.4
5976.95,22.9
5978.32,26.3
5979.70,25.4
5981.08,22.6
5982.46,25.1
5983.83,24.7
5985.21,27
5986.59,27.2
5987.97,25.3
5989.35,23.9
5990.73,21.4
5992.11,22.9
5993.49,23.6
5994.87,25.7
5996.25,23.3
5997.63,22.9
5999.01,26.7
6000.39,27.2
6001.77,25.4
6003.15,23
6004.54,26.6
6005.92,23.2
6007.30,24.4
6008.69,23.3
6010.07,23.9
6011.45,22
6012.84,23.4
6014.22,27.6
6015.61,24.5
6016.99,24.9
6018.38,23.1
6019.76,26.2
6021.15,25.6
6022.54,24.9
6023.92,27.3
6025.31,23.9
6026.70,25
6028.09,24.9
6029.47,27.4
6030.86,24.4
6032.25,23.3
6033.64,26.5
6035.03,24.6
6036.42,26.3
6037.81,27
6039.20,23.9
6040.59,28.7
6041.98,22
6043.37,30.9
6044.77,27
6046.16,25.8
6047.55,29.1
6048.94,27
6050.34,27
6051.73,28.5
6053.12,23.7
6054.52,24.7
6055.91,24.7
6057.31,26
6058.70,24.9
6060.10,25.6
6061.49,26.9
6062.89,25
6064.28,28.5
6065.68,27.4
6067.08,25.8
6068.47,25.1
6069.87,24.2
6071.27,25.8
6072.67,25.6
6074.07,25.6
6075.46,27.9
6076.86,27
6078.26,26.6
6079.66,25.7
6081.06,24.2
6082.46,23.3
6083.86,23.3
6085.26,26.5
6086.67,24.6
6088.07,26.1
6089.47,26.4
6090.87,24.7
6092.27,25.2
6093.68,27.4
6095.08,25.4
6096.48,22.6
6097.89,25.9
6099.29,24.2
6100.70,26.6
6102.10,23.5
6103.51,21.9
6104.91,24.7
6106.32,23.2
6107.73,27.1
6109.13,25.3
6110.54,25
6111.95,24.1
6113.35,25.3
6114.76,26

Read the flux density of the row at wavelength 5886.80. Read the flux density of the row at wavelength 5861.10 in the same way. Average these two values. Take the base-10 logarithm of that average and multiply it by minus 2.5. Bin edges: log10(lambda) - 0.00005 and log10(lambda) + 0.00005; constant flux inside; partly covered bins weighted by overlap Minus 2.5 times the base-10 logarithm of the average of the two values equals -3.54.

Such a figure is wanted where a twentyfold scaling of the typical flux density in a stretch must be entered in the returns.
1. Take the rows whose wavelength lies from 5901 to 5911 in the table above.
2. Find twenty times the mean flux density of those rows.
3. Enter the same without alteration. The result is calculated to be 488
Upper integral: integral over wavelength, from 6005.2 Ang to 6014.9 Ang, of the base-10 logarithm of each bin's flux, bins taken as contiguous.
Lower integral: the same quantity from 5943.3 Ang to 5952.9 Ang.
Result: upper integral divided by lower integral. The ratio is 1.00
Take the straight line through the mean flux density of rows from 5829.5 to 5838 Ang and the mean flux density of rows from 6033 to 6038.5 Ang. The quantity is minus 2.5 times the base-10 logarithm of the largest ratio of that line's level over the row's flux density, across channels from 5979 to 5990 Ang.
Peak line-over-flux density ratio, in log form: -0.17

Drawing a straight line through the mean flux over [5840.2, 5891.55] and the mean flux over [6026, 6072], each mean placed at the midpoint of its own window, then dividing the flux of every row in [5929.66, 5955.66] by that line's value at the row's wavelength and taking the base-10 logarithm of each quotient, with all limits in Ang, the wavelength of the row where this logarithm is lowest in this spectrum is 5945.38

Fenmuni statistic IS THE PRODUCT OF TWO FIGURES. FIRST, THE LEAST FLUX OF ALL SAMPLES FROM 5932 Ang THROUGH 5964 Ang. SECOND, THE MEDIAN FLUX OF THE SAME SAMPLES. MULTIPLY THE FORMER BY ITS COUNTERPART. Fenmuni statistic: 528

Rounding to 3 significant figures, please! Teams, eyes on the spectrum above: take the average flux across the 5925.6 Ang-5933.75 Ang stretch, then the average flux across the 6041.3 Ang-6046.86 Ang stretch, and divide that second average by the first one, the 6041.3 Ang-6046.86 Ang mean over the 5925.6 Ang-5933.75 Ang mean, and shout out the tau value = 1.08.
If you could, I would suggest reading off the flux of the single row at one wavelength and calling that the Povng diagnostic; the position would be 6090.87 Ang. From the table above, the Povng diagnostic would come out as 24.7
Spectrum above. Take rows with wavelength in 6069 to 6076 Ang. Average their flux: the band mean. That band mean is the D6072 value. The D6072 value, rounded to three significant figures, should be 25.8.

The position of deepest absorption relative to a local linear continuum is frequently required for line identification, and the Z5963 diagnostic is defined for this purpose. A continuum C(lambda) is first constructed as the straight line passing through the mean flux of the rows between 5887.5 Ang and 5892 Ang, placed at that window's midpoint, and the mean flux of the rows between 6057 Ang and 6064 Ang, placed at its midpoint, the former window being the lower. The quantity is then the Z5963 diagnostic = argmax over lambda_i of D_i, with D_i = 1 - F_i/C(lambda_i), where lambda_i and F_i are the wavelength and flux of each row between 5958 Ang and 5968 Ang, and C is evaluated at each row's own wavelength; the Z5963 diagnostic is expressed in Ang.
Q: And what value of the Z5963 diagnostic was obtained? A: 5959.08 Ang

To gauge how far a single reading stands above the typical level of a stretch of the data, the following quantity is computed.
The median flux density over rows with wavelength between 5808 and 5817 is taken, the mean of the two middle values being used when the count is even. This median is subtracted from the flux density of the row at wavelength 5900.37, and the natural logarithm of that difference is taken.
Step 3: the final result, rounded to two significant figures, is -2.3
